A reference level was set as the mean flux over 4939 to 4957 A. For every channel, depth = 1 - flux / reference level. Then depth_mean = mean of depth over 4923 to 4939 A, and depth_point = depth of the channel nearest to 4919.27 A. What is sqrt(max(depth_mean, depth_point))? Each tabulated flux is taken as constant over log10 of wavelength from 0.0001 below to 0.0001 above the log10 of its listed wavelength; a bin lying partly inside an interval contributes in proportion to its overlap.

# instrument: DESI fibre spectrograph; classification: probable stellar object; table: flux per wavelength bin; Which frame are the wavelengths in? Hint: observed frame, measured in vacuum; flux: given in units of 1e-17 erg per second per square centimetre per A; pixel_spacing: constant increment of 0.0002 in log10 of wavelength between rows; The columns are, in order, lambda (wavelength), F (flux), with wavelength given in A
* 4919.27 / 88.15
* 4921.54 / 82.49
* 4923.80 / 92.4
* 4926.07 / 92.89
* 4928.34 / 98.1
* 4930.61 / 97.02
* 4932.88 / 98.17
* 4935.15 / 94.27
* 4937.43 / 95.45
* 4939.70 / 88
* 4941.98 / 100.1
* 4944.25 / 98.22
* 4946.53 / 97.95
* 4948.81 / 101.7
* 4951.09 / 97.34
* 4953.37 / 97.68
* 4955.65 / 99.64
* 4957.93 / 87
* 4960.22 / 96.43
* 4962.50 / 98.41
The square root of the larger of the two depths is 0.31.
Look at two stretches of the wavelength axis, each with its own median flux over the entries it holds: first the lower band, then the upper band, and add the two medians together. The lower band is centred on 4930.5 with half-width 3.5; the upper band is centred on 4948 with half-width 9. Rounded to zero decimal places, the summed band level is 196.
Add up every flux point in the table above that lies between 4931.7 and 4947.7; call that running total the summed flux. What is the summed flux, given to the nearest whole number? 672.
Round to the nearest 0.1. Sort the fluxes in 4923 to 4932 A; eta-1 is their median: 95.0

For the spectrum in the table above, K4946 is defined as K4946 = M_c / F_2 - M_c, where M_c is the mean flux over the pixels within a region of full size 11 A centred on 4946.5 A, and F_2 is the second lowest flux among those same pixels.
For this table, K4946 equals -98.1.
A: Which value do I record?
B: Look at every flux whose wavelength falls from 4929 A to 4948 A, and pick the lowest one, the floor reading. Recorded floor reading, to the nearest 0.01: 88.00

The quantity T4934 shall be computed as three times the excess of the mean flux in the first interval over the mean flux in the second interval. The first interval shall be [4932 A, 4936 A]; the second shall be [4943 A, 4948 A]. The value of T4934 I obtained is -6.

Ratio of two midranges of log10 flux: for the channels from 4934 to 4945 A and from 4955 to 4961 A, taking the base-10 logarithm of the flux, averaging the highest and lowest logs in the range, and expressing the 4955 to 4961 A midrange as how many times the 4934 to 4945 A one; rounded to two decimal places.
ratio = 1.00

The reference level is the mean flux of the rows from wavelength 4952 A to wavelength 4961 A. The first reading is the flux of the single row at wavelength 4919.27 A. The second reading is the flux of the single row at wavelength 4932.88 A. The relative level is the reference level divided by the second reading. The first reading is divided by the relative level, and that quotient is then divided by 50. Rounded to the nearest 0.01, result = 1.82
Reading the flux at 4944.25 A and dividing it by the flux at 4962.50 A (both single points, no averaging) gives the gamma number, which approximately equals 1.00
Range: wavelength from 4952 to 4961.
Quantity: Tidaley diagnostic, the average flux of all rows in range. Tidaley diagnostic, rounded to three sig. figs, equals 95.2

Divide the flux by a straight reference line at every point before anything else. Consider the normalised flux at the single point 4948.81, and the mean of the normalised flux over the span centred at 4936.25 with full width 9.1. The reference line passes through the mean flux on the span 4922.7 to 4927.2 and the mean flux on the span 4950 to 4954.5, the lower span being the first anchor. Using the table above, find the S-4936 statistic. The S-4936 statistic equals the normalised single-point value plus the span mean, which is 2.04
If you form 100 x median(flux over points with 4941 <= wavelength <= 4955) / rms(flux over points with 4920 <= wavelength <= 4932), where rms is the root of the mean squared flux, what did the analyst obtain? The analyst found 106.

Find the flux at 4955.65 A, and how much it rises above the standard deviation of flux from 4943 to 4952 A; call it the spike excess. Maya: 98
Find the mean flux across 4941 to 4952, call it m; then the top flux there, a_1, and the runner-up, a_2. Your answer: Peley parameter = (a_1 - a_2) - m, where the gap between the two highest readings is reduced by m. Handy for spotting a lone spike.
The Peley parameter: -97.5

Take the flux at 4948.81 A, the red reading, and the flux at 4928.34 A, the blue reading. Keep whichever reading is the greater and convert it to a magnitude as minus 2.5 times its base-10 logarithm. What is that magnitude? -5.02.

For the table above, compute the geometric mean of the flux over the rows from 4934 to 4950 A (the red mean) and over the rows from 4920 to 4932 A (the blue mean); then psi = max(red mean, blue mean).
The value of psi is 96.4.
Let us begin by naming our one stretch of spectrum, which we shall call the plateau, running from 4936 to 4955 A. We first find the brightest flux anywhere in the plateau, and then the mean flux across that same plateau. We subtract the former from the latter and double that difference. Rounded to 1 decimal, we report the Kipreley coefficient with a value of -9.3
